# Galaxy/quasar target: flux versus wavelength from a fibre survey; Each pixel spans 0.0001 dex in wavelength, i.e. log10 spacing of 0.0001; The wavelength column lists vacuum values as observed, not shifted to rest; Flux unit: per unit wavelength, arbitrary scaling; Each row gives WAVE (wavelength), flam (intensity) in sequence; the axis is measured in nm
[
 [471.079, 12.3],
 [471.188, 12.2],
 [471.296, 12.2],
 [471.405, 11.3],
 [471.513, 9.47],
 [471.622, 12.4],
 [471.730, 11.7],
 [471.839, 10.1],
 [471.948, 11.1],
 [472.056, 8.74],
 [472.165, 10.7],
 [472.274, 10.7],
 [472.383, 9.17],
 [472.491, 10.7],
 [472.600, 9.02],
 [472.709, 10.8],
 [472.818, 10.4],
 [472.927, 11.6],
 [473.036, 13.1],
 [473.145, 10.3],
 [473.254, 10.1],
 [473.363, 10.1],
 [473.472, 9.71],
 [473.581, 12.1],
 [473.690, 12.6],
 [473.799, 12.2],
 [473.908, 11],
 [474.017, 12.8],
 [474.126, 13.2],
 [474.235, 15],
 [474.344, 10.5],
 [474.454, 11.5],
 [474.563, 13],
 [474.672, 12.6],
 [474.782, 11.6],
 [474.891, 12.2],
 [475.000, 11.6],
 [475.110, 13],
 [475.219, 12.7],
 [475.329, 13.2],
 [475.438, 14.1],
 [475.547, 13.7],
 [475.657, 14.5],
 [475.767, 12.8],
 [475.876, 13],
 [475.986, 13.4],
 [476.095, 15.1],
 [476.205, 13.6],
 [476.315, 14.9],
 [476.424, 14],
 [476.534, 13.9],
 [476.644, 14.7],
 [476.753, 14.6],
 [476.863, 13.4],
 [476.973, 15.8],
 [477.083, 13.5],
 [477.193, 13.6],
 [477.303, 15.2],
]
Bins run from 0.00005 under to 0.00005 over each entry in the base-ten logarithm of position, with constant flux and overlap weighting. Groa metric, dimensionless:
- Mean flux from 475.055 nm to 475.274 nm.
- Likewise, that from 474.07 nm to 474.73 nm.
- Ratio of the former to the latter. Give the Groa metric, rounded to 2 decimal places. 1.02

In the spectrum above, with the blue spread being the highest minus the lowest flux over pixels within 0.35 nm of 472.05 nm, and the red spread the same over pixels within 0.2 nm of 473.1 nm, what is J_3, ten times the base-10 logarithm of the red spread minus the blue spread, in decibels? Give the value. -14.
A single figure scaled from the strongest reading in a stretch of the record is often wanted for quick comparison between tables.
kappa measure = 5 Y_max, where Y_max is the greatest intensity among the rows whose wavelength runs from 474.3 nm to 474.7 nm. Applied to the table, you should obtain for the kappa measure 65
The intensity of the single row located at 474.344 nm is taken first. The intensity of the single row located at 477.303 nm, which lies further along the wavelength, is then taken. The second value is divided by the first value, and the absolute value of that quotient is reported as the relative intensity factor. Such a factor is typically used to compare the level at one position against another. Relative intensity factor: 1.45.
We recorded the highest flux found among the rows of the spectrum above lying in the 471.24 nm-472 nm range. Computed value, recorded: 12.4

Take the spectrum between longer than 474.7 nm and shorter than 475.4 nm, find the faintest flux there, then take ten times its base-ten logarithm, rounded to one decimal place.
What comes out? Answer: 10.6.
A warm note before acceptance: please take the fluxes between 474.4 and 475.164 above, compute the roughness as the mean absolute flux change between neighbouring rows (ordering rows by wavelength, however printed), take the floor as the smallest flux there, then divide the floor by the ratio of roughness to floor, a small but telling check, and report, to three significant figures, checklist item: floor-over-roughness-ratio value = 144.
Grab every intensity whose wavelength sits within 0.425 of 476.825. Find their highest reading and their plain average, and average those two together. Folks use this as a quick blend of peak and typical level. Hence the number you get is 15.0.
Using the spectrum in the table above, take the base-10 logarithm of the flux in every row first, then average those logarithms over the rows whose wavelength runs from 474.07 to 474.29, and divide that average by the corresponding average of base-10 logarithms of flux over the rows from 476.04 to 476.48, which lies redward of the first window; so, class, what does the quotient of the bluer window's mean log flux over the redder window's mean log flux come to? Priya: 0.99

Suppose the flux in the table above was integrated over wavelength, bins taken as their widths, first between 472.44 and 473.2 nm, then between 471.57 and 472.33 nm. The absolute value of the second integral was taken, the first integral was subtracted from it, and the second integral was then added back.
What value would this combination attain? 8.13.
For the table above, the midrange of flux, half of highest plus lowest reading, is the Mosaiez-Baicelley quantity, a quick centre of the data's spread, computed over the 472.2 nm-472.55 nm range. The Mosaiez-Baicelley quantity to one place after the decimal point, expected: 9.9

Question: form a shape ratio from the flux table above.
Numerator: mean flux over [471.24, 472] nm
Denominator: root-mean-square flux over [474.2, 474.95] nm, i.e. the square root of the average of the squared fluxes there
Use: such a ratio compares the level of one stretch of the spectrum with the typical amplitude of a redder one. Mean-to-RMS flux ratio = 0.90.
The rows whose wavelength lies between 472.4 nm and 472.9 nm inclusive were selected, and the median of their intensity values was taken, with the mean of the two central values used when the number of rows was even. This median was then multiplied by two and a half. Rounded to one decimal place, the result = 26.4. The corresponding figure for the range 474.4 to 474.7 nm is 31.5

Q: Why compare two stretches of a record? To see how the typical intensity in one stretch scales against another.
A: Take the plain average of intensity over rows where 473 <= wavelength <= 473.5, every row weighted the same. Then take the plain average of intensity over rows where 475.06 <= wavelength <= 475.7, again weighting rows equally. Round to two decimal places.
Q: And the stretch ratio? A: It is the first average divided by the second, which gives 0.79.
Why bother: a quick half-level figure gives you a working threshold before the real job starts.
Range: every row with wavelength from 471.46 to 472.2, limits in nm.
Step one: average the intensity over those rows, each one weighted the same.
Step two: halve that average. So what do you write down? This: 5.30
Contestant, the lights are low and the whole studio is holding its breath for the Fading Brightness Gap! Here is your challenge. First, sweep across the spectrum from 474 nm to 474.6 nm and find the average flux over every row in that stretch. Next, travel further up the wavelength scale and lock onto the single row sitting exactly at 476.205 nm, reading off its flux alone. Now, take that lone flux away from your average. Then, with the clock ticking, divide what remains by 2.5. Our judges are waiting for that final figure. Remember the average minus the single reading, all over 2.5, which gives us -0.4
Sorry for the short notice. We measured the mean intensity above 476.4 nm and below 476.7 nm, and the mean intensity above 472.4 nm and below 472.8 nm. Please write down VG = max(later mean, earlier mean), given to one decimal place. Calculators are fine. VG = 14.2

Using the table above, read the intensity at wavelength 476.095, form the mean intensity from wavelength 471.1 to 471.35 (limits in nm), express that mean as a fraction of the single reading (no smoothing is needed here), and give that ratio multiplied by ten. 8.1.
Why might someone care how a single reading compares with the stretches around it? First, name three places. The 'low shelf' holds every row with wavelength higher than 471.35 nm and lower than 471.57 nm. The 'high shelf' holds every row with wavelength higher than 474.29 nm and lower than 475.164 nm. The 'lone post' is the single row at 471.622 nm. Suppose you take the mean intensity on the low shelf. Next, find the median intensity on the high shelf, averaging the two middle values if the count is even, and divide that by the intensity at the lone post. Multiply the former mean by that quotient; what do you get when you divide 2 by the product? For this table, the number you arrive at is 0.201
